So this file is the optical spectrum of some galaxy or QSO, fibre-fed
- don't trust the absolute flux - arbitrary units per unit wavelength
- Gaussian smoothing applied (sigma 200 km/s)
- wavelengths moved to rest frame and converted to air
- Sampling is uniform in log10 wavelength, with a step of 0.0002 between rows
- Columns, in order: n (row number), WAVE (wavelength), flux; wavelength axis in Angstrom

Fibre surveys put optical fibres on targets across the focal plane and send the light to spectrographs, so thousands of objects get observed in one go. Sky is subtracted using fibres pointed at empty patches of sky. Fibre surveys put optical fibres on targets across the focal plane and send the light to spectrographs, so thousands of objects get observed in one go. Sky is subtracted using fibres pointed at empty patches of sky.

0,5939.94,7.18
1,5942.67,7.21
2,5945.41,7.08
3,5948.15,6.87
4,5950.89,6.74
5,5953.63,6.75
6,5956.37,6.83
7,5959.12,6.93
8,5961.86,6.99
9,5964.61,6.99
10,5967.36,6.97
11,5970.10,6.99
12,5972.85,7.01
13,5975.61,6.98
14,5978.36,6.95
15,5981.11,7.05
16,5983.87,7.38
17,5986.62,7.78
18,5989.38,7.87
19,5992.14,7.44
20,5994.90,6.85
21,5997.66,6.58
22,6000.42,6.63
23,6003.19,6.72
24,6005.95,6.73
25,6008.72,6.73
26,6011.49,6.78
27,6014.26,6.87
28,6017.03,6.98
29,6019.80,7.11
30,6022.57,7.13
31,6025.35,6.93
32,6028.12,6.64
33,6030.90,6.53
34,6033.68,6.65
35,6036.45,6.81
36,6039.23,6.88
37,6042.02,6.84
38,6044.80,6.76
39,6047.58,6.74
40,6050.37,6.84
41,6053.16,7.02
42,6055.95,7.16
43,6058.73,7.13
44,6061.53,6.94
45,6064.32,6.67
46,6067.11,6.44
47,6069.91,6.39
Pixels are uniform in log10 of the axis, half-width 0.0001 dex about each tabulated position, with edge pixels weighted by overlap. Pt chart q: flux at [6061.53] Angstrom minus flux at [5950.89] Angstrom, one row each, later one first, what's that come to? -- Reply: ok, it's 0.20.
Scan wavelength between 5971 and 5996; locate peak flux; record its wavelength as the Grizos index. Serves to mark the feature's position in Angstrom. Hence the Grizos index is 5989.38 Angstrom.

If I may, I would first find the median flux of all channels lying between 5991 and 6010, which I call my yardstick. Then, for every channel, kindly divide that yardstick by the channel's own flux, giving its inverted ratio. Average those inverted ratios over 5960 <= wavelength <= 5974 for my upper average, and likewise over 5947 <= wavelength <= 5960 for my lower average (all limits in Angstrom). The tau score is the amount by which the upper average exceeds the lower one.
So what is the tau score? -0.02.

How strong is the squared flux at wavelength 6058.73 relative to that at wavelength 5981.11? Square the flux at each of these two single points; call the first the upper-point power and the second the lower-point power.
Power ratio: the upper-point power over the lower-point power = 1.02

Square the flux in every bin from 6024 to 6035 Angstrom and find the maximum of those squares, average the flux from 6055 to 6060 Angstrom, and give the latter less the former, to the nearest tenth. -40.9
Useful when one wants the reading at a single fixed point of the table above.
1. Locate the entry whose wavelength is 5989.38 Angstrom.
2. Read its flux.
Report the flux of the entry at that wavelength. 7.87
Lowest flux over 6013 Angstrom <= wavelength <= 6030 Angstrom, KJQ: 6.64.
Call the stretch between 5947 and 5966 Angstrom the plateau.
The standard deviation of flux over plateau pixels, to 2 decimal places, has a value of 0.10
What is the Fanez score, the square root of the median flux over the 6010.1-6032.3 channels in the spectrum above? 2.63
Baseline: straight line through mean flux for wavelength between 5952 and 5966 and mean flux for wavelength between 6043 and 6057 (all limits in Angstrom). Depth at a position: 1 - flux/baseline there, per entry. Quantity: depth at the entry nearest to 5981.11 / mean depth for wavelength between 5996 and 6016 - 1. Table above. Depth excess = -2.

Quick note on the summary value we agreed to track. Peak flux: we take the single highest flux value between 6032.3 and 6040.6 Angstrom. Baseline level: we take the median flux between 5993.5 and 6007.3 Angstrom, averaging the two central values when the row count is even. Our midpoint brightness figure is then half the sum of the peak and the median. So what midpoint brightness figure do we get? 6.80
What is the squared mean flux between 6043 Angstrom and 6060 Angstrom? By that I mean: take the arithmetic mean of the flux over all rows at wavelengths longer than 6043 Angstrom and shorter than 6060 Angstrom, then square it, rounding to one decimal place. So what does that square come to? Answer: 48.2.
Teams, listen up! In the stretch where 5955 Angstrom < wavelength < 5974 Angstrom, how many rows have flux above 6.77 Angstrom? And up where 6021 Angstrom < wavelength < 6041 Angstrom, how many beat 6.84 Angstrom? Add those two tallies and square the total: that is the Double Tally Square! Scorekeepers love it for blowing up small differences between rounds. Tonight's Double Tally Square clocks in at 100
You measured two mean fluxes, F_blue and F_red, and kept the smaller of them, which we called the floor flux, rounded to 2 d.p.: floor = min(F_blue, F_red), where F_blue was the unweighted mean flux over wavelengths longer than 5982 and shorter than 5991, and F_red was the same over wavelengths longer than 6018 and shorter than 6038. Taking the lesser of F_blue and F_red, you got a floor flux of 6.83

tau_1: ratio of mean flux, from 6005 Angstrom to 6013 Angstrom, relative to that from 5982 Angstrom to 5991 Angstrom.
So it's 0.88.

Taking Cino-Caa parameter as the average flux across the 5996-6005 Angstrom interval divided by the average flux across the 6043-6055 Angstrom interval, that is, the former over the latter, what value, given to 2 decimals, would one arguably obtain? 0.97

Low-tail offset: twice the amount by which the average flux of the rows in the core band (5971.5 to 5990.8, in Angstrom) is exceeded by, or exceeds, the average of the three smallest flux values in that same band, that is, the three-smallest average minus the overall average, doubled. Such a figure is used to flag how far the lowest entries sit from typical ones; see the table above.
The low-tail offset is -0.62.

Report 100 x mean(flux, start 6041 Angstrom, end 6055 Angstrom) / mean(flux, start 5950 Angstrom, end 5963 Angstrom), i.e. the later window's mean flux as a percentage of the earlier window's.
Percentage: 100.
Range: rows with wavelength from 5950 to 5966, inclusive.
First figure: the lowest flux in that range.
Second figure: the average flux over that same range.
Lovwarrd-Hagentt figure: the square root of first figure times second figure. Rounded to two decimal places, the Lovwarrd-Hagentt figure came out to 6.81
